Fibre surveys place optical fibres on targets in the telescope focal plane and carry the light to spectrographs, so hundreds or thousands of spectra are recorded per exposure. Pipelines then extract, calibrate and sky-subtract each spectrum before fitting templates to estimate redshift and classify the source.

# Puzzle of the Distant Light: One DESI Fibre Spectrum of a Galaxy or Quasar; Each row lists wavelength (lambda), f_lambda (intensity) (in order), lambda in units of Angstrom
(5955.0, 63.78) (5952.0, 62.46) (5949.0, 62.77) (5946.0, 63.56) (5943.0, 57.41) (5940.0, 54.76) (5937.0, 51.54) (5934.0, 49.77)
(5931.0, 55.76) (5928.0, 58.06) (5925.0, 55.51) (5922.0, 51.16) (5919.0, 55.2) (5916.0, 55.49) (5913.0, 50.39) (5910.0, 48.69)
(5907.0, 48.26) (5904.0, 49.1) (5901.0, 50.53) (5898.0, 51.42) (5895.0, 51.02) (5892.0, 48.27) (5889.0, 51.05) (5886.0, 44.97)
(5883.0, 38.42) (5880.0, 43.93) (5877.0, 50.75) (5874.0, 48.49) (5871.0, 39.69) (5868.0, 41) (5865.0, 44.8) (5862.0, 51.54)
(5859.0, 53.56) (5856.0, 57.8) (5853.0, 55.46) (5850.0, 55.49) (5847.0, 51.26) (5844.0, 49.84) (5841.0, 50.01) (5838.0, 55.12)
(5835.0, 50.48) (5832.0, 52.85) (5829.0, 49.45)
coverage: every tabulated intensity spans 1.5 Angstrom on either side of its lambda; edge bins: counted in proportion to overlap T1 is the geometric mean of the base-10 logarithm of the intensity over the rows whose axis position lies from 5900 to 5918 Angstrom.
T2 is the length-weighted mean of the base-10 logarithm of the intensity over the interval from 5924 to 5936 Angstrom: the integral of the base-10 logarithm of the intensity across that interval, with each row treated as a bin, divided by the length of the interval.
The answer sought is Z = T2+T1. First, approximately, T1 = 1.70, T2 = 1.74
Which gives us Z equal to 3.44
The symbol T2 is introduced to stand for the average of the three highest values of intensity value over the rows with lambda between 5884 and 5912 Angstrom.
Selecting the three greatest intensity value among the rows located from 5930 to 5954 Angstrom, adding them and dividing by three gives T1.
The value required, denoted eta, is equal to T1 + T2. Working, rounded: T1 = 62.9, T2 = 51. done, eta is 114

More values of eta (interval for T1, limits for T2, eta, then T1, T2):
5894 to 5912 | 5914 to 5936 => 107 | 51.0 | 56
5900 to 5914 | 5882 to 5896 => 100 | 50.0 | 50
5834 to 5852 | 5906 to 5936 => 110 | 54.0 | 56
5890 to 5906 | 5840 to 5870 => 107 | 51.0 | 56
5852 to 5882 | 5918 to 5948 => 115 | 55.6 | 60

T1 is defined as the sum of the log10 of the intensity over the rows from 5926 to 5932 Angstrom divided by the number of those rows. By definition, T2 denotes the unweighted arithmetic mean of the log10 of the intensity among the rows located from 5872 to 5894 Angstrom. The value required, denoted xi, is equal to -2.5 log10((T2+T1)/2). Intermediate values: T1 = 1.76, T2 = 1.67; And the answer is -0.583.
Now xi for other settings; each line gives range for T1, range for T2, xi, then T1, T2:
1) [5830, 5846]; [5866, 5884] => -0.560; 1.71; 1.64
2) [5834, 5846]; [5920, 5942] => -0.589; 1.71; 1.73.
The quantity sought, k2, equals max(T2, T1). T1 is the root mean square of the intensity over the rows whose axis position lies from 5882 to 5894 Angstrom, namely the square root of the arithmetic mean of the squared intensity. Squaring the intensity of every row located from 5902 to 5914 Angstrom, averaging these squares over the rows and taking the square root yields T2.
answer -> 49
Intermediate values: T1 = 45.9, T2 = 49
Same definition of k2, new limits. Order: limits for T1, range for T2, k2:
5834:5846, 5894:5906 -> 51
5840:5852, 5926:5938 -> 54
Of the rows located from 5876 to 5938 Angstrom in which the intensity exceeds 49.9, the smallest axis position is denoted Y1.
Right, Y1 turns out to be 5877.0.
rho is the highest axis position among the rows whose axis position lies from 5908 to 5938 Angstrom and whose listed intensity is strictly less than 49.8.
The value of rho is 5934.0 Angstrom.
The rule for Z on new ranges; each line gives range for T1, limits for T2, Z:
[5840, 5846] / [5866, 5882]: 3.35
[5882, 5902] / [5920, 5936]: 3.41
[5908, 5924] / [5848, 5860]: 3.46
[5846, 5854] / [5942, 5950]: 3.52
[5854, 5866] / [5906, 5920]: 3.42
